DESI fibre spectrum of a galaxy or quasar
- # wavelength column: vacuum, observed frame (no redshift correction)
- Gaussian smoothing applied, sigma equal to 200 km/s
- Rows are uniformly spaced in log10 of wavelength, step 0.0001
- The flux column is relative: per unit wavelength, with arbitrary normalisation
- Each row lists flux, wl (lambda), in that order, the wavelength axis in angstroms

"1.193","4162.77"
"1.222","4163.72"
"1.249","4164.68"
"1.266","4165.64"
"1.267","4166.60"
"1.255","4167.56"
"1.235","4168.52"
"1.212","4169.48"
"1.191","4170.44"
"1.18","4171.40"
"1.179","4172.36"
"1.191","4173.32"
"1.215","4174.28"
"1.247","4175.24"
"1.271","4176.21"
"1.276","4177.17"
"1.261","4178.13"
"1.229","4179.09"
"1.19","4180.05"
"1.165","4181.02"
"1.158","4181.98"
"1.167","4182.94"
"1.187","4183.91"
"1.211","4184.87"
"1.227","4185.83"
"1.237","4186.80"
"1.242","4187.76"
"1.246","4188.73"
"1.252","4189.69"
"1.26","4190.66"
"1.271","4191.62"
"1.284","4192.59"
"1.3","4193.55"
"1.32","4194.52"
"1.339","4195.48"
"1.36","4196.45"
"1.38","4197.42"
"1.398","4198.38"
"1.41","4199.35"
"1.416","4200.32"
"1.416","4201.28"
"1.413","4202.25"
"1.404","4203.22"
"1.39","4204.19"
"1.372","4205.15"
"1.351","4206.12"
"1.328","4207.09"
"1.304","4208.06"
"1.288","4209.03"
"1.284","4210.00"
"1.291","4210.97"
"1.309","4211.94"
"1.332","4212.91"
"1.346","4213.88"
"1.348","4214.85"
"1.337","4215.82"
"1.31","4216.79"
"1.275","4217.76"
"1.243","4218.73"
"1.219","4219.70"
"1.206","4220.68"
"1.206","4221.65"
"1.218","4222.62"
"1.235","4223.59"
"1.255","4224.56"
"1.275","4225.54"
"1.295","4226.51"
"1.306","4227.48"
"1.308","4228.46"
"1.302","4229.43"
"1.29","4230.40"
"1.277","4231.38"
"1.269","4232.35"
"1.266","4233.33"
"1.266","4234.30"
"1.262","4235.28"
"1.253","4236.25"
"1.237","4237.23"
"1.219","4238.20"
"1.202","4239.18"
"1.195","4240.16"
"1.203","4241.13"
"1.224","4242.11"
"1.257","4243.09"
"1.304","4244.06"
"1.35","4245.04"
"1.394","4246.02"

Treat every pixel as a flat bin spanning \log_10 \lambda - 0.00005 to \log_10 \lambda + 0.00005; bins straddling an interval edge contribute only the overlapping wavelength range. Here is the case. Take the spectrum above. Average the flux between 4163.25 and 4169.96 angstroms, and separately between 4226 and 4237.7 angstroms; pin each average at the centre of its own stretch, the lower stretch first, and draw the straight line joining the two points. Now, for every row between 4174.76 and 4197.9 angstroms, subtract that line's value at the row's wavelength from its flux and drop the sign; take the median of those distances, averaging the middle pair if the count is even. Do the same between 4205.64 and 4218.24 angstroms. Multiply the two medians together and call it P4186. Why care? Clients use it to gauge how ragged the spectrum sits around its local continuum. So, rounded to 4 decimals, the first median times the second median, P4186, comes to 0.0011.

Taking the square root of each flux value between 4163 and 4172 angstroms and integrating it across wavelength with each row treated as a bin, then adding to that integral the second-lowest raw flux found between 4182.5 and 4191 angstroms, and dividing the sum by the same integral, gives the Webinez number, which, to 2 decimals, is 1.12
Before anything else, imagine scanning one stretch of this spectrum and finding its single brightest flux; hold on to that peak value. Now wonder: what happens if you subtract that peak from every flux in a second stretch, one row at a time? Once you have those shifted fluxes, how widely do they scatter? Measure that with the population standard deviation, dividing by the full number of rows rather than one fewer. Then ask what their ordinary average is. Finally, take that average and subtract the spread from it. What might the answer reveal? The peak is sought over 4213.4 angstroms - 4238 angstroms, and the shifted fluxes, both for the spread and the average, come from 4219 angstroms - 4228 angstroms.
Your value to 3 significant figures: -0.138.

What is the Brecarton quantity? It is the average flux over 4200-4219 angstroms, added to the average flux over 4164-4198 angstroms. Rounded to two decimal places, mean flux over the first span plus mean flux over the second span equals 2.58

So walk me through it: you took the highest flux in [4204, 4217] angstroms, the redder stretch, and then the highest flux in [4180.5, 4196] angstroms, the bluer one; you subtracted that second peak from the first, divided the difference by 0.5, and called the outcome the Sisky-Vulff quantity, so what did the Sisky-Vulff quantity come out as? 0.10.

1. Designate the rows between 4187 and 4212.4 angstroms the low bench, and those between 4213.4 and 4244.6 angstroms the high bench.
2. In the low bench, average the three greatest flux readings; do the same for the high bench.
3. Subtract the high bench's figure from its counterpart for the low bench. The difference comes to 0.071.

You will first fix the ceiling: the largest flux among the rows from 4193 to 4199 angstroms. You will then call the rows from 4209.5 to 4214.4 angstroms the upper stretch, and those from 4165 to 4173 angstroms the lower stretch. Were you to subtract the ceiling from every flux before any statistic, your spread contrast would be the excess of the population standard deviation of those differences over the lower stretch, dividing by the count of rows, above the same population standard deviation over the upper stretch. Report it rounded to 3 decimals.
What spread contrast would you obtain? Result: 0.012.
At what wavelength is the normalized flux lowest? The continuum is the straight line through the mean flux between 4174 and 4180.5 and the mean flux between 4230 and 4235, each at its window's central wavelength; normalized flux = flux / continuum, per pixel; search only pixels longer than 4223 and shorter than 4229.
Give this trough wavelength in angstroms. 4223.59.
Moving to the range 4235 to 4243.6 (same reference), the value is 4240.16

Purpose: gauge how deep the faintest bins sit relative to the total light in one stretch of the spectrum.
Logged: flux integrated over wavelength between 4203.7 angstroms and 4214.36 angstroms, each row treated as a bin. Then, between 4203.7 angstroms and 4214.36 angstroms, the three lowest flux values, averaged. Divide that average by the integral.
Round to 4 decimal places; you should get 0.0910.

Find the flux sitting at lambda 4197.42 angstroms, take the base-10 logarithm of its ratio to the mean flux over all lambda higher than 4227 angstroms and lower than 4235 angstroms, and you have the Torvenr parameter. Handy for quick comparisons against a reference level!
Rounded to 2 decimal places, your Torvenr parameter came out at 0.03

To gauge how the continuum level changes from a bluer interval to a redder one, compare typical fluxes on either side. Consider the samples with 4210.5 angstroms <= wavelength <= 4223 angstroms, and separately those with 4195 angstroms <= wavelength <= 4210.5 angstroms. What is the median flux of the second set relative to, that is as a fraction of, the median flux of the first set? 1.07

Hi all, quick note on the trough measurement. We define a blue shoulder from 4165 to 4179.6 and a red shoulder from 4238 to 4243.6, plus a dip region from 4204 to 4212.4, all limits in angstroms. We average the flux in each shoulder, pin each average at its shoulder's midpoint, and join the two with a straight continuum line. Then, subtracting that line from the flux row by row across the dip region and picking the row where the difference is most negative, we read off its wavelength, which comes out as 4210.00 angstroms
